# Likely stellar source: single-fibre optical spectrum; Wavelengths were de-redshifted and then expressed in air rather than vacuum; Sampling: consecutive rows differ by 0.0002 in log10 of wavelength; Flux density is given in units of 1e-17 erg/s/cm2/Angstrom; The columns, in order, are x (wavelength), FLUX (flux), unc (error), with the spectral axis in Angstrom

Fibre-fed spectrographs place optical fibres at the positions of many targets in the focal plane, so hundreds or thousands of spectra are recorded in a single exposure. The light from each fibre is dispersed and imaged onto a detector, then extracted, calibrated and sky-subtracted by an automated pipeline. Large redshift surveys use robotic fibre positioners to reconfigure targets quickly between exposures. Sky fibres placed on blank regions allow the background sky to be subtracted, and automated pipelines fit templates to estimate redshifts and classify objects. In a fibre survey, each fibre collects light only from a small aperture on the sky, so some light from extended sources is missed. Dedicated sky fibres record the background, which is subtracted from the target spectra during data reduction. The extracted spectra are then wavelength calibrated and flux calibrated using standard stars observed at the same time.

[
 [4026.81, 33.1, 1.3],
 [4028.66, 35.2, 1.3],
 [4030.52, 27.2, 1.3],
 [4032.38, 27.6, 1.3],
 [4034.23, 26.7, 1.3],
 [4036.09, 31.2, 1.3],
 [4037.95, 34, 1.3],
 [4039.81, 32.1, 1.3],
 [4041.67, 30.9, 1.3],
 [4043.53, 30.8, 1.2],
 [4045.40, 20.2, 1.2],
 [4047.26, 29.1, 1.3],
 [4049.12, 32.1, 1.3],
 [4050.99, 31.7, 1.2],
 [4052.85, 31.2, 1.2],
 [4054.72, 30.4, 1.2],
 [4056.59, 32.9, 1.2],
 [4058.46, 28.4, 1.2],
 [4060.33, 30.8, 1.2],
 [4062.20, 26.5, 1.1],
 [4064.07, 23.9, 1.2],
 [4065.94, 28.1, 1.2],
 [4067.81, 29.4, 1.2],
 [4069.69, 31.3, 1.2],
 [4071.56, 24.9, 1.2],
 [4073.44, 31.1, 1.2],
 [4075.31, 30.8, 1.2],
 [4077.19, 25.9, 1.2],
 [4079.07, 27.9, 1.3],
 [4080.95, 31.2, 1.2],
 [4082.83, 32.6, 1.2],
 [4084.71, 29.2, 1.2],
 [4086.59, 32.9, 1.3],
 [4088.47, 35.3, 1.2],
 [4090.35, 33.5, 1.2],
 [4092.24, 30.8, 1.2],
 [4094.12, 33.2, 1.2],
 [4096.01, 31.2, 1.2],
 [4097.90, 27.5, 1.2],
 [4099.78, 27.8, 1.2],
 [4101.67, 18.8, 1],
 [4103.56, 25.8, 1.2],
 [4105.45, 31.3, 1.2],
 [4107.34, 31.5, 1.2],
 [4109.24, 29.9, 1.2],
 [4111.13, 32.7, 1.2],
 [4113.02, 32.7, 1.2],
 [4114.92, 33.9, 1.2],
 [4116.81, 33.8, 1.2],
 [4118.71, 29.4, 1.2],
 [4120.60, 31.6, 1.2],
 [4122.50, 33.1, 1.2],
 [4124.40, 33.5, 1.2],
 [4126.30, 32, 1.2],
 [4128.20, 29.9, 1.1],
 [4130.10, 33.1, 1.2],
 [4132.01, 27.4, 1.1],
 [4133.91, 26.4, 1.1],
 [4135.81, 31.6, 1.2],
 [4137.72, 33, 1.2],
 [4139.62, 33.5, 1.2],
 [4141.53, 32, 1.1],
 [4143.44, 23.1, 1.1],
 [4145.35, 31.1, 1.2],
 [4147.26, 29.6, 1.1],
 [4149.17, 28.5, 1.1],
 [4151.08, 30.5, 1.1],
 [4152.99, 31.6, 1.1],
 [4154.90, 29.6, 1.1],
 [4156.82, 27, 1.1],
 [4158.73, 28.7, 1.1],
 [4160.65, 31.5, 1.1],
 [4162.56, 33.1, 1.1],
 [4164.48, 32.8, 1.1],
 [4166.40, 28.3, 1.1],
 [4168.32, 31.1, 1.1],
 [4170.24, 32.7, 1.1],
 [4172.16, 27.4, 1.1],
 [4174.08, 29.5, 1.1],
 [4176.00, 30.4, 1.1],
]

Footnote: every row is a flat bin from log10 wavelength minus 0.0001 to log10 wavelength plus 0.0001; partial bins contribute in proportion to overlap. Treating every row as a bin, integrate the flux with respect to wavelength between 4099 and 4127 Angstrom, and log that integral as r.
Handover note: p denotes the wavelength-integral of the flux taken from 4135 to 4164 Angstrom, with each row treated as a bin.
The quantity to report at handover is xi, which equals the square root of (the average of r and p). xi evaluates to 29.4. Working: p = 879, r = 855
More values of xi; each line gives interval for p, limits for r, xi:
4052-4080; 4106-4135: 29.3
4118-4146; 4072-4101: 29.5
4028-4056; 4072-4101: 29.4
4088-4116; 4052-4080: 28.8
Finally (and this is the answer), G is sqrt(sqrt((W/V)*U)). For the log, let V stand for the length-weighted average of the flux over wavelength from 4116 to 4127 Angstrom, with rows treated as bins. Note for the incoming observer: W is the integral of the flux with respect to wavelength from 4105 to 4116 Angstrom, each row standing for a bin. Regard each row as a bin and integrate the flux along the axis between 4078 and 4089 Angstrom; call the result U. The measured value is 7.84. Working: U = 344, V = 32.2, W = 353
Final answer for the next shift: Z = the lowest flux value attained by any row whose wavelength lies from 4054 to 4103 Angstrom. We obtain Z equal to 18.8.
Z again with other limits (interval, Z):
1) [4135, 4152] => 23.1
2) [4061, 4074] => 23.9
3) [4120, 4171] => 23.1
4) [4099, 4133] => 18.8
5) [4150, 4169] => 27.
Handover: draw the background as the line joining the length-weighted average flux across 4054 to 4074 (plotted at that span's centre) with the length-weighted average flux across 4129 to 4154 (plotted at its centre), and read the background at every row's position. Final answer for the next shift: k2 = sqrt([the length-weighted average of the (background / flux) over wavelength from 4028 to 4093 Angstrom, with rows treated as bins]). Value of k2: 0.99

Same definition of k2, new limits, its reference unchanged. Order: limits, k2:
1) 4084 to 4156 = 0.99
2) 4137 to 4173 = 1.01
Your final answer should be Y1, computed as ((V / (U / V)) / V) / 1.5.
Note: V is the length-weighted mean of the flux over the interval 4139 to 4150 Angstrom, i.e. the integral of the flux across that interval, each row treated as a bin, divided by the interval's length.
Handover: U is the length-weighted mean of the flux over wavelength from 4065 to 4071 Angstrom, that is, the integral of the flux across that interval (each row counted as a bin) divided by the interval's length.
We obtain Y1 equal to 0.671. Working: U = 29.3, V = 29.5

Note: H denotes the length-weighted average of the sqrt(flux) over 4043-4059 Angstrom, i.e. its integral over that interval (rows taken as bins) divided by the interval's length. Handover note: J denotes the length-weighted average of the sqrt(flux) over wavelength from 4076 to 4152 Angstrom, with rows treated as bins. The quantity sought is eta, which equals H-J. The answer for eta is -0.080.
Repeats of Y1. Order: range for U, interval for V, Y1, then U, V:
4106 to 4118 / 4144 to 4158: 0.609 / 32.3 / 29.5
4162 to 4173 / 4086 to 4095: 0.717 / 30.8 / 33.2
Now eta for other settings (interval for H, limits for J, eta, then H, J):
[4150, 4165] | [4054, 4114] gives 0.084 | 5.52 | 5.44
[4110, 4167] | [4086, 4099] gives -0.104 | 5.55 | 5.65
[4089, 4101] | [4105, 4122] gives -0.128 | 5.52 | 5.65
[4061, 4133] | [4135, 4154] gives -0.029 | 5.48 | 5.51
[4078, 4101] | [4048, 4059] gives -0.027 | 5.55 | 5.58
